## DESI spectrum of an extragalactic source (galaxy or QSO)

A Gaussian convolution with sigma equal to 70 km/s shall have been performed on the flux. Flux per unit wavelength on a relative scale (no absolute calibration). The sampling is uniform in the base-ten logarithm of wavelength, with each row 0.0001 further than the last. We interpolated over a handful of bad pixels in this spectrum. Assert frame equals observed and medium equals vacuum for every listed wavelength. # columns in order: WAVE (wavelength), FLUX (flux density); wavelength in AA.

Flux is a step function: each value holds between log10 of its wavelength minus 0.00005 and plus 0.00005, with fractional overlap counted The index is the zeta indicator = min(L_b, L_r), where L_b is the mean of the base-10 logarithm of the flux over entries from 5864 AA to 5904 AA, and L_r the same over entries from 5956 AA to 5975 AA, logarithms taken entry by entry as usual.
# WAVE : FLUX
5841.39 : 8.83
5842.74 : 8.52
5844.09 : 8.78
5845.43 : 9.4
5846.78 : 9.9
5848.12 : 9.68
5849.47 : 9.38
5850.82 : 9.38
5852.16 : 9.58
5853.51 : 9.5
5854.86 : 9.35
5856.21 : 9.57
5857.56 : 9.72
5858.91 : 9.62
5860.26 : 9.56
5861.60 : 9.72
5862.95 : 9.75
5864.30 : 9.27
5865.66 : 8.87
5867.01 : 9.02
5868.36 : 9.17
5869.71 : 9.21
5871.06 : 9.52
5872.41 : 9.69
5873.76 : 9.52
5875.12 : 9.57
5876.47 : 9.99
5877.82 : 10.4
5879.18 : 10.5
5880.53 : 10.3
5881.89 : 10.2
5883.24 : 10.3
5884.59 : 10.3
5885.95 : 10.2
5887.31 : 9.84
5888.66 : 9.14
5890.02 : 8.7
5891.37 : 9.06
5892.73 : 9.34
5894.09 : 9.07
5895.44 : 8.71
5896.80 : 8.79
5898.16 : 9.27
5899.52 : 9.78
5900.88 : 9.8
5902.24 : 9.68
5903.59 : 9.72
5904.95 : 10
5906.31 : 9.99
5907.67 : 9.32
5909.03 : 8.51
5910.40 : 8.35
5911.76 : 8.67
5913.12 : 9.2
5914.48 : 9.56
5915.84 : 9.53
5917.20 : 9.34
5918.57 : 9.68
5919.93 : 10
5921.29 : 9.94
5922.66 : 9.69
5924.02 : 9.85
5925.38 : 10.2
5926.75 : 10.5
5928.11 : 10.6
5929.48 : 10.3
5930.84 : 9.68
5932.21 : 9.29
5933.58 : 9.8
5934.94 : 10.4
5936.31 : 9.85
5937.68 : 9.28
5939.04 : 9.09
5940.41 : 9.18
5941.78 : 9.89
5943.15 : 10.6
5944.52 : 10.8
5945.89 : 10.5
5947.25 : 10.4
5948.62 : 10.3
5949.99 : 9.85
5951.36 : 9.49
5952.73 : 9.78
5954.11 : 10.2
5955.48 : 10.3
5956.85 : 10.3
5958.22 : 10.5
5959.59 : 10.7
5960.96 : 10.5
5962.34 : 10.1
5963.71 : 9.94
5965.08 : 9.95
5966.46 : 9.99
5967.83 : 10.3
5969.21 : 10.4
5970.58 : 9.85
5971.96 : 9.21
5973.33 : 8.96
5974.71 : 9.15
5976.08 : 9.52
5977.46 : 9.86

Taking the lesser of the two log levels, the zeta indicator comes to 0.980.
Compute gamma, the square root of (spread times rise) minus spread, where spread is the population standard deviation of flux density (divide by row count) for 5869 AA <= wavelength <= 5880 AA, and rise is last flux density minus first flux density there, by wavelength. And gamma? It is 0.32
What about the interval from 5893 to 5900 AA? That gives 0.14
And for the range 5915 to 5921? 0.10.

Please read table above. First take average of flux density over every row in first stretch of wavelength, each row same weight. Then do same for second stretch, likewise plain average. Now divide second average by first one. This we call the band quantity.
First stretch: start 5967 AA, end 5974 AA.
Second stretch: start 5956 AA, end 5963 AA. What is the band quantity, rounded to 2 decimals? 1.07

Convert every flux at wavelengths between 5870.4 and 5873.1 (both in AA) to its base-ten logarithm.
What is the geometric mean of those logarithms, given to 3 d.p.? 0.982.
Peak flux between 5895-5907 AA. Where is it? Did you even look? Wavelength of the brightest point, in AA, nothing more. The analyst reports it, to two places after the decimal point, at 5904.95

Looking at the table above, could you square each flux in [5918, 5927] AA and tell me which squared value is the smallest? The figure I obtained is 94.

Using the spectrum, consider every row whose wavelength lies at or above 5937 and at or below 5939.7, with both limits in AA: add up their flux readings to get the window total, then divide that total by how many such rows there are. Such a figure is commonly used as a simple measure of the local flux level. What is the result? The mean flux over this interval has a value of 9.2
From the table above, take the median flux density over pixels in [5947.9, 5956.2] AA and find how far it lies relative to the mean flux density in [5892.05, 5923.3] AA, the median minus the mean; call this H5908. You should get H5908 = 0.64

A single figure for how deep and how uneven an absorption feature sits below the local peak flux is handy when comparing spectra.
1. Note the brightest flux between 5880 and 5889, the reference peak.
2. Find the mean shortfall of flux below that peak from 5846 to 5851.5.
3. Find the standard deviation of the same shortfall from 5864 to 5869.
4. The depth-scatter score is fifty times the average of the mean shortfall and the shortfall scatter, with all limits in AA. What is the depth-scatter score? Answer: 22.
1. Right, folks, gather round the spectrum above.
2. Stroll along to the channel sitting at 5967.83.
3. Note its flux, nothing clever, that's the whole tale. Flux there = 10.3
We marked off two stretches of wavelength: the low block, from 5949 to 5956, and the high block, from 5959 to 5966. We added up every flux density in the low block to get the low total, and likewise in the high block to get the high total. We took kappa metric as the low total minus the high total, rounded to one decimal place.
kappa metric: -1.6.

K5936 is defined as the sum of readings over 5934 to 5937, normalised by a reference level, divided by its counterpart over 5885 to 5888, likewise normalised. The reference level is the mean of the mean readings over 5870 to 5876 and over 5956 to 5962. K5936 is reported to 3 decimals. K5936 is 1.010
